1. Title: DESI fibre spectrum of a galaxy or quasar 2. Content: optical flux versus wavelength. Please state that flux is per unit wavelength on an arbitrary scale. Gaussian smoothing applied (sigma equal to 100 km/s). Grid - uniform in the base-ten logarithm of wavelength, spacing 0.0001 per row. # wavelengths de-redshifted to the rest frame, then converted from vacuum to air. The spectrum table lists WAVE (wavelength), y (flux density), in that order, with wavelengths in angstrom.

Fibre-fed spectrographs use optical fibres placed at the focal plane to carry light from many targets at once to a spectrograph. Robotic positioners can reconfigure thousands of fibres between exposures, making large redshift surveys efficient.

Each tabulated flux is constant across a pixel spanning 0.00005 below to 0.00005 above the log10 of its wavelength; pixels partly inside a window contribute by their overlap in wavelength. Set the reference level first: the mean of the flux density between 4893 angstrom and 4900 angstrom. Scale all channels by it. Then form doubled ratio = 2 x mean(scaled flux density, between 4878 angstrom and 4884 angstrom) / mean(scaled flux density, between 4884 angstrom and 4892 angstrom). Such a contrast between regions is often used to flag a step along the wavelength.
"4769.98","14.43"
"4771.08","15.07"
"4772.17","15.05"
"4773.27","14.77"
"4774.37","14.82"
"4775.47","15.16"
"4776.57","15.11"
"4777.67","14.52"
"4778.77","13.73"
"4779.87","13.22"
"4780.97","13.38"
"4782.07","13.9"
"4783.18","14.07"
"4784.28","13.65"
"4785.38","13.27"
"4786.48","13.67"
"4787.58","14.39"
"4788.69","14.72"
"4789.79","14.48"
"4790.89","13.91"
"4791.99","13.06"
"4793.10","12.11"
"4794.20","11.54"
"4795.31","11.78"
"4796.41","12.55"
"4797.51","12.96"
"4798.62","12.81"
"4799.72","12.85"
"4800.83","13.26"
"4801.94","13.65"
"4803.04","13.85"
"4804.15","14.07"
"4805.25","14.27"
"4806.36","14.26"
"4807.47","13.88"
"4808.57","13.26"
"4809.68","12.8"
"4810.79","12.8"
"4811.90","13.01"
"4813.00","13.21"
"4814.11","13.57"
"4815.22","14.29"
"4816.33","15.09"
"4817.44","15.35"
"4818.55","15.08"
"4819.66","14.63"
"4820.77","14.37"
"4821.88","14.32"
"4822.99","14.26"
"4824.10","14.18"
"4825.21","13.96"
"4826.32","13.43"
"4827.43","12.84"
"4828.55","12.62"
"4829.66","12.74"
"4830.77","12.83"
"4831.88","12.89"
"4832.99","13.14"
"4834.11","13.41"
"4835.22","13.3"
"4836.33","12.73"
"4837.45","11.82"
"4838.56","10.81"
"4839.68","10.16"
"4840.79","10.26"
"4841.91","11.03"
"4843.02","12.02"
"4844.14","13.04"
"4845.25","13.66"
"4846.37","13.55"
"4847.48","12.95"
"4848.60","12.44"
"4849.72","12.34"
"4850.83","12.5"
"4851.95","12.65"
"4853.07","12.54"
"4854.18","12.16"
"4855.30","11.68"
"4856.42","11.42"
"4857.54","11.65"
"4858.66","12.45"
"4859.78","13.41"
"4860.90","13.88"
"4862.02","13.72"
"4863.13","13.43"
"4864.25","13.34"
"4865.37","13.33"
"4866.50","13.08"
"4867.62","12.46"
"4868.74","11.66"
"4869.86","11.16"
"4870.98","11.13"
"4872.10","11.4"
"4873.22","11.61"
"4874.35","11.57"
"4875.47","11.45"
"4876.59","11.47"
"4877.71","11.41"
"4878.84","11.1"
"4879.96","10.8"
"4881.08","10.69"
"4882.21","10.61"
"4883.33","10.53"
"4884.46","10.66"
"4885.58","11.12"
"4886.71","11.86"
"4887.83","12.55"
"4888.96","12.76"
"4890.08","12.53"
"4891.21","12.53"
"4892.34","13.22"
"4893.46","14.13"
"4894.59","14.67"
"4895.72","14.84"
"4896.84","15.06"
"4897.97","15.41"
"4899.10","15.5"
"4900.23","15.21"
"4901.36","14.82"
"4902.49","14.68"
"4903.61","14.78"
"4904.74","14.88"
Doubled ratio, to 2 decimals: 1.79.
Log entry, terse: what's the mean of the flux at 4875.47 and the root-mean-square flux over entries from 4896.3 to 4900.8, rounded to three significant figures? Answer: 13.4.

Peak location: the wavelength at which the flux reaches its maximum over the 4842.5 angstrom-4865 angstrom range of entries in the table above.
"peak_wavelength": 4860.90 angstrom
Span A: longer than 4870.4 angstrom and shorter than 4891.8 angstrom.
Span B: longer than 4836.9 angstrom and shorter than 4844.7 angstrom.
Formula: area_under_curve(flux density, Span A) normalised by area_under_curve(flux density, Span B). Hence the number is 2.8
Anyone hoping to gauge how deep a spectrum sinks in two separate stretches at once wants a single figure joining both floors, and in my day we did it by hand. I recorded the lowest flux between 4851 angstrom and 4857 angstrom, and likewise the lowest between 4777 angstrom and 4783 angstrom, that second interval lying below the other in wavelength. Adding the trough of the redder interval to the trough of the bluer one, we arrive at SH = 24.6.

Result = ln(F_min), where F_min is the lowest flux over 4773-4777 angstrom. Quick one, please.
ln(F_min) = 2.69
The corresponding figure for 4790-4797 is 2.45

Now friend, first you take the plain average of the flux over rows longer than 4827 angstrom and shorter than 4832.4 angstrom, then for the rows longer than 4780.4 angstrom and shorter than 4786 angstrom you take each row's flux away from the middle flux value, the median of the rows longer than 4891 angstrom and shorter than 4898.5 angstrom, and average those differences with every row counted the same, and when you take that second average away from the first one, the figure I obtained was 11.8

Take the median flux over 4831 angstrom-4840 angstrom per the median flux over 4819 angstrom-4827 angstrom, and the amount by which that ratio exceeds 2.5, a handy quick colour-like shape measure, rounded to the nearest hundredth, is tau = -1.60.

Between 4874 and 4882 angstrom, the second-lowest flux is 10.8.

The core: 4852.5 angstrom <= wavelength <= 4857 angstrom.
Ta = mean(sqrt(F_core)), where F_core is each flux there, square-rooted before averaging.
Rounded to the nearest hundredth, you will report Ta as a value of 3.46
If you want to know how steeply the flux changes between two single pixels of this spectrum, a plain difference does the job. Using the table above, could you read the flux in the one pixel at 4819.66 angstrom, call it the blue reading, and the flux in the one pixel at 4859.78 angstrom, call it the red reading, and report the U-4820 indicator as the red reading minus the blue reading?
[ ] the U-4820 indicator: -1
